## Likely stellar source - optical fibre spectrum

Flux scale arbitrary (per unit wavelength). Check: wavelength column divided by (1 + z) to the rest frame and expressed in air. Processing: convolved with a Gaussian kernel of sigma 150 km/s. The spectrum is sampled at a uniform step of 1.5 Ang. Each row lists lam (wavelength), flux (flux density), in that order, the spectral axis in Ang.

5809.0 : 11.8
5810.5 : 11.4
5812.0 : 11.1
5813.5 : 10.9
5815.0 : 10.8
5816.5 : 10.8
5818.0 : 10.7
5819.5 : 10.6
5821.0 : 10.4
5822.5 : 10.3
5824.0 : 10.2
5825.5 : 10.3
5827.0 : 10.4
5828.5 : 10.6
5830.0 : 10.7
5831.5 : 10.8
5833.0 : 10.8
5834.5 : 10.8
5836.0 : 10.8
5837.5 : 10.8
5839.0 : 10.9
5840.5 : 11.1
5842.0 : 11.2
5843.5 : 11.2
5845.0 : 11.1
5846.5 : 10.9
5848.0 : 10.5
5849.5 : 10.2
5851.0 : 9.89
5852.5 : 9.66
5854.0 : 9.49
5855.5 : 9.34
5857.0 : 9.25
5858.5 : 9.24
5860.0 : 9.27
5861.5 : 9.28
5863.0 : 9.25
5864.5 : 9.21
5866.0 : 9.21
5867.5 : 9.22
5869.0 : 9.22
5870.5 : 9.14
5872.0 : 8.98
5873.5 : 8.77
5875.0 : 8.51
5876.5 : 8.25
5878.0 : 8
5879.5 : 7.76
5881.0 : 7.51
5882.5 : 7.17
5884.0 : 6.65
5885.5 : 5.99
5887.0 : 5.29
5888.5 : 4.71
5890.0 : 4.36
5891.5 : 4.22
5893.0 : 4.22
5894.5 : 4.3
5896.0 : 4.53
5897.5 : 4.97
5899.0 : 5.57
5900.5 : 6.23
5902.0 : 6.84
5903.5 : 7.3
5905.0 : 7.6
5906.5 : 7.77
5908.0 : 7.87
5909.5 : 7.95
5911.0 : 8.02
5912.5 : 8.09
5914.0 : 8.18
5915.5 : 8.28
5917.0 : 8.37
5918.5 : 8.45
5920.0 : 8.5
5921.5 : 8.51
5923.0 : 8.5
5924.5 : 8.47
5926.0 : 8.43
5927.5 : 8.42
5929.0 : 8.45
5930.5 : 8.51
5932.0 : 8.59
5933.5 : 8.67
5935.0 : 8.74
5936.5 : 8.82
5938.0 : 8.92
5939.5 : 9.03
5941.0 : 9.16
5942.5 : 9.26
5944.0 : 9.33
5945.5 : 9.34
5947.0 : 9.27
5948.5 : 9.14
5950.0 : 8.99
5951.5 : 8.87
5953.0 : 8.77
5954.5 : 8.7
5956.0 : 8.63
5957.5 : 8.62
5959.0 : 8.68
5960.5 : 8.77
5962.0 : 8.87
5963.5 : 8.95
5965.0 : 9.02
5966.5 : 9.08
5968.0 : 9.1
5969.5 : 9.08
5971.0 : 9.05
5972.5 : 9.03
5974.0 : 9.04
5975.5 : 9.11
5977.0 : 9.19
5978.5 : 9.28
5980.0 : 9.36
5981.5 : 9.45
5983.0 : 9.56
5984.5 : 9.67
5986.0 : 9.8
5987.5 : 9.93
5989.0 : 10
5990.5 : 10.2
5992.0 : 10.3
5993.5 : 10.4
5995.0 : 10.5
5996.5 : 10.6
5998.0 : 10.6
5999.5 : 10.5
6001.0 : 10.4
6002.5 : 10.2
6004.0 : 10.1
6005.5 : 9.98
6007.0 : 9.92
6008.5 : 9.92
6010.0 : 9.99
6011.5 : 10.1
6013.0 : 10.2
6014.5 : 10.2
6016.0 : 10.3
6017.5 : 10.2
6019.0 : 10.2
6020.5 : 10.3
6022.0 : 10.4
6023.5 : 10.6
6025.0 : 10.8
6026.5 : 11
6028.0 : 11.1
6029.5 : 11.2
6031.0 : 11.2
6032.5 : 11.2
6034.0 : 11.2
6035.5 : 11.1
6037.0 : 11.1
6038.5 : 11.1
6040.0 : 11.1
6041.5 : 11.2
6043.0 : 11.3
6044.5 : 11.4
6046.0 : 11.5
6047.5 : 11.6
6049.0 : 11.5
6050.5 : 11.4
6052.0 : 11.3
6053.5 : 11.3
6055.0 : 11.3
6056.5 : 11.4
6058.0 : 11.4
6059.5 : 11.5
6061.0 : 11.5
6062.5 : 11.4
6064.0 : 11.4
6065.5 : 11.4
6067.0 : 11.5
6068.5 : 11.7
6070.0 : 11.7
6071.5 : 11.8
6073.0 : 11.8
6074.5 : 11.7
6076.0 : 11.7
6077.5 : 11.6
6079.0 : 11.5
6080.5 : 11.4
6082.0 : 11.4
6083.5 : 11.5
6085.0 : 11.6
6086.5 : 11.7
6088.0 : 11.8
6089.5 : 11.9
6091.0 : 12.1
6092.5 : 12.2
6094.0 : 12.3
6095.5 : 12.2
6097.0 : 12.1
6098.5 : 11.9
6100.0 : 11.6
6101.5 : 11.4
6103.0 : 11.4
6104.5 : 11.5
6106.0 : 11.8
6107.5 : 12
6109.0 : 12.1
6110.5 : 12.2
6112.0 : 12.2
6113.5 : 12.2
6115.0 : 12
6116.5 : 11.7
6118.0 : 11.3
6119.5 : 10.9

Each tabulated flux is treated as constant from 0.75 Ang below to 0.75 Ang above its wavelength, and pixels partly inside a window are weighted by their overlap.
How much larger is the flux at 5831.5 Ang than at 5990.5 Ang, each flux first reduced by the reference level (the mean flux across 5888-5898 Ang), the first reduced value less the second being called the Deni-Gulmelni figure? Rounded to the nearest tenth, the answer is 0.6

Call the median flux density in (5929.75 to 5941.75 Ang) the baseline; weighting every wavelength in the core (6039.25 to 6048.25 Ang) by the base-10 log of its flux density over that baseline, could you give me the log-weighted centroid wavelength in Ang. 6043.9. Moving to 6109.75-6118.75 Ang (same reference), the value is 6114.0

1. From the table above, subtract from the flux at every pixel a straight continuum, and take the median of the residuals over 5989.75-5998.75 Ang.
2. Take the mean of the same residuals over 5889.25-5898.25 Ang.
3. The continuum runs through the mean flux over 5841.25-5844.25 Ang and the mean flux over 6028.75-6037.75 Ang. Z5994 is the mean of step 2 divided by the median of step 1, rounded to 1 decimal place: 9.3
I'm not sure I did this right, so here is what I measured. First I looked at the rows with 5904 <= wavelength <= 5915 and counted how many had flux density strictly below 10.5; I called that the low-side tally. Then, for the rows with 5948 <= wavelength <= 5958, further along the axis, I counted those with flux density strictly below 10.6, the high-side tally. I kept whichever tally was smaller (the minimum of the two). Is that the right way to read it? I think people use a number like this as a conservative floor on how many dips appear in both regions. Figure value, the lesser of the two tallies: 7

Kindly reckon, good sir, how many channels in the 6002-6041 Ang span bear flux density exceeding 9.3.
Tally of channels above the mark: 26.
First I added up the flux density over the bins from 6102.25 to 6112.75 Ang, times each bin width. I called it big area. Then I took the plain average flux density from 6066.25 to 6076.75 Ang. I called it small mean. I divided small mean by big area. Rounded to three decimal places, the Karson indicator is 0.094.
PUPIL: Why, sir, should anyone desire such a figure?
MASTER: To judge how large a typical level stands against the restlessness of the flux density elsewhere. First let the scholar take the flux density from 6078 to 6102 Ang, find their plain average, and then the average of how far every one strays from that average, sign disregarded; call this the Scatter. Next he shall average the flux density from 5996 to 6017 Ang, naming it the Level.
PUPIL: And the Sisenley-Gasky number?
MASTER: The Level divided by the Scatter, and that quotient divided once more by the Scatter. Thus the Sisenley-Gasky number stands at 135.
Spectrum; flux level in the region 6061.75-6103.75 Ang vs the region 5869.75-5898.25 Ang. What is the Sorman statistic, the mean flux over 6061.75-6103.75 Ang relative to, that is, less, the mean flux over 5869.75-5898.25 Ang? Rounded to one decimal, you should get 5.2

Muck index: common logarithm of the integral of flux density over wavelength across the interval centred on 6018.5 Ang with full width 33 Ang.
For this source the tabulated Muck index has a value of 2.54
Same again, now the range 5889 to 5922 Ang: 2.35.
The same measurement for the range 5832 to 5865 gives 2.53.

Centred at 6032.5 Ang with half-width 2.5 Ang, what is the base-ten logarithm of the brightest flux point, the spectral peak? 1.05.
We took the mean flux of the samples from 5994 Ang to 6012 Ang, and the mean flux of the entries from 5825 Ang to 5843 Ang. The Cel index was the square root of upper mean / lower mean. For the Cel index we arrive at 0.97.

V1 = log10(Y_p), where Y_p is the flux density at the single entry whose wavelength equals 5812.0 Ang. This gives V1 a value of 1.05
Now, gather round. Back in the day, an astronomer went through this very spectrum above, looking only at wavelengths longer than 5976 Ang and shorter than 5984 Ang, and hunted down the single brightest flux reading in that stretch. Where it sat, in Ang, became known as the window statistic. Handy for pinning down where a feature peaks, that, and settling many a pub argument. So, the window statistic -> 5983.0 Ang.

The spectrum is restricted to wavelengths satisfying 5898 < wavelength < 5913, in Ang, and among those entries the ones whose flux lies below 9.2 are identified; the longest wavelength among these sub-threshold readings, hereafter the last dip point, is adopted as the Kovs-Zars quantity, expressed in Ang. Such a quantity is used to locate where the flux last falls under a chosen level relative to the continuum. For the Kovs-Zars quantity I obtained 5912.5 Ang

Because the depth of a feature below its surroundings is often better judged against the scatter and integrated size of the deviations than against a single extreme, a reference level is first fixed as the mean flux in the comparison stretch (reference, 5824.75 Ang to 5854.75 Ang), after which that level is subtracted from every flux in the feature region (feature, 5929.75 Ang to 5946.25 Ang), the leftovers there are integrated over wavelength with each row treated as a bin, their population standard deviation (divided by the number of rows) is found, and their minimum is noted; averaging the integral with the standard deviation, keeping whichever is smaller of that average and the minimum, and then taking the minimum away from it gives -11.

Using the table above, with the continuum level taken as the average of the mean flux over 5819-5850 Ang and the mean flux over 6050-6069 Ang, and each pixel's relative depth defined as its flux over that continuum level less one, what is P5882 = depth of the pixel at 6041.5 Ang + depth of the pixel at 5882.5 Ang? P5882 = -0.34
